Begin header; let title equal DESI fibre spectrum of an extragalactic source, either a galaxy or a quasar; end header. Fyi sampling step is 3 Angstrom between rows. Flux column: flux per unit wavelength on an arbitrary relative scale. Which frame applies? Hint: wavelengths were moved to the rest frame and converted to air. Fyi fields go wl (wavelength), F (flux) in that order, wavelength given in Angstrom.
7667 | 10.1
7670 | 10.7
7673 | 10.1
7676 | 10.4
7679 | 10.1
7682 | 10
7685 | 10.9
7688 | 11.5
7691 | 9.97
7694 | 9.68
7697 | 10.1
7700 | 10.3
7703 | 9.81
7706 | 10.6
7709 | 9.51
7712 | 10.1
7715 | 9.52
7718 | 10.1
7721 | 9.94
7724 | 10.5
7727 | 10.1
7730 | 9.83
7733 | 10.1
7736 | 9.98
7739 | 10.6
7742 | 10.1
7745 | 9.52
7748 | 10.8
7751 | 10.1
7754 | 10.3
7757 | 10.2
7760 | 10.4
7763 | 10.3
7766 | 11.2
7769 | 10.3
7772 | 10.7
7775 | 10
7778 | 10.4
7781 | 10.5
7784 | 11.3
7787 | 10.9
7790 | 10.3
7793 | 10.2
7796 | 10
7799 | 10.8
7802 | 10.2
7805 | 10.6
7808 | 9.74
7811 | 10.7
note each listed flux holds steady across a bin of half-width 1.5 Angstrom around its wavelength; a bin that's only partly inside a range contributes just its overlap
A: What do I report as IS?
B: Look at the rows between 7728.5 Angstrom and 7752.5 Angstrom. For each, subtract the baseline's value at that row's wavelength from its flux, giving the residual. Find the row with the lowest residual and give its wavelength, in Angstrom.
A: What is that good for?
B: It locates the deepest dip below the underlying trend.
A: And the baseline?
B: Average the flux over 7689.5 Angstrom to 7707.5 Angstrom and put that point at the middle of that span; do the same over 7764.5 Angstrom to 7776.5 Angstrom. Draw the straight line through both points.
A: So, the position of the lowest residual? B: 7745 Angstrom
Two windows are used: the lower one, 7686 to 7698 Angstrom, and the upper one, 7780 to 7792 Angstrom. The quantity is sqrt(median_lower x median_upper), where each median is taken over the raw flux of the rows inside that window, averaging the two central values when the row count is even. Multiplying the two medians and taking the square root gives 10.36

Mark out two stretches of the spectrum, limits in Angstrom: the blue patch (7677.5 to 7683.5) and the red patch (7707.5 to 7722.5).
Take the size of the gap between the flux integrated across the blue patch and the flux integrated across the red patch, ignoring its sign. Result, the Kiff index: 87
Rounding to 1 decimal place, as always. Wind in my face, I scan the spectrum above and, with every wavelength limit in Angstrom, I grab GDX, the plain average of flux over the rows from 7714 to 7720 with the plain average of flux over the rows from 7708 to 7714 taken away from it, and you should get 0.0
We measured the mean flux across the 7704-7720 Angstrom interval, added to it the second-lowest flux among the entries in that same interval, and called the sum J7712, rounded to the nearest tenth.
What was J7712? 19.5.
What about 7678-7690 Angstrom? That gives 20.7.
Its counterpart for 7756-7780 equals 20.6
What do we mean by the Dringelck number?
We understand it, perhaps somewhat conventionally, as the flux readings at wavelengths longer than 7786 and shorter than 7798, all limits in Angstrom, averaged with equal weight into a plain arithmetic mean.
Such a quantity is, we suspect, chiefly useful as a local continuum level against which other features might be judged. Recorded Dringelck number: 10.35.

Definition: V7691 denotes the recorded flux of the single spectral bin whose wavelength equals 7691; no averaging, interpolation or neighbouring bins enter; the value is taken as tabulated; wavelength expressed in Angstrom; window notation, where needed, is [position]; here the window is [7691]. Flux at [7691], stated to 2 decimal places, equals 9.97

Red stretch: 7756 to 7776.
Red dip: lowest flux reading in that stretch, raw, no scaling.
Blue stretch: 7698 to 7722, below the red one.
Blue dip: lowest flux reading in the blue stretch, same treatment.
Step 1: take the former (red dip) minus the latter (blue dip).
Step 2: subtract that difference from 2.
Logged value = 1.5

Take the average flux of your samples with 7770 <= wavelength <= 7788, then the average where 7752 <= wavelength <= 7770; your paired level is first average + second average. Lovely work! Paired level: 21.1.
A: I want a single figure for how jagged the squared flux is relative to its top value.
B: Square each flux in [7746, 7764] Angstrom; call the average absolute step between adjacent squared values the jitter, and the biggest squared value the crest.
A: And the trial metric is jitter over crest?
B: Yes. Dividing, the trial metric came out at 0.05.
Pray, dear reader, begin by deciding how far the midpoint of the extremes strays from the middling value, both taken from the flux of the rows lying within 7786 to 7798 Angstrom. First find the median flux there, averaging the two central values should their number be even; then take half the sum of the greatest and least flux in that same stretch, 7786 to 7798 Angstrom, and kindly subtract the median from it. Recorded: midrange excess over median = 0.20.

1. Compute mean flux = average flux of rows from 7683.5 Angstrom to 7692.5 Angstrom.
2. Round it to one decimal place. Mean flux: 10.8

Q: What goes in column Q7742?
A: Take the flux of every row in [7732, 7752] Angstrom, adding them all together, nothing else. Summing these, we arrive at 71.2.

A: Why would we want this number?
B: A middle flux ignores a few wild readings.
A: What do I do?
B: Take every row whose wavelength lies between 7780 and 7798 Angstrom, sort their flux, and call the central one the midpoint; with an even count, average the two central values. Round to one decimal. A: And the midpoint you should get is 10.4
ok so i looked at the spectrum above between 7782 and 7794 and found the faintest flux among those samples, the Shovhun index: 10.2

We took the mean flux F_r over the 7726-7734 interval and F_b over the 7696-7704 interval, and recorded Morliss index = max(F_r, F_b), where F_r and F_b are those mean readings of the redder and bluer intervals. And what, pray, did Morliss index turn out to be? 10.1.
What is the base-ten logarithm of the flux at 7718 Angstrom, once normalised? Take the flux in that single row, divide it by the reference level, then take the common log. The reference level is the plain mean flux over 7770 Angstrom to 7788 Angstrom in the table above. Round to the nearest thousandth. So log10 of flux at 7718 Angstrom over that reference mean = -0.022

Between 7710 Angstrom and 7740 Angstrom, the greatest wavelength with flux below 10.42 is 7736 Angstrom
